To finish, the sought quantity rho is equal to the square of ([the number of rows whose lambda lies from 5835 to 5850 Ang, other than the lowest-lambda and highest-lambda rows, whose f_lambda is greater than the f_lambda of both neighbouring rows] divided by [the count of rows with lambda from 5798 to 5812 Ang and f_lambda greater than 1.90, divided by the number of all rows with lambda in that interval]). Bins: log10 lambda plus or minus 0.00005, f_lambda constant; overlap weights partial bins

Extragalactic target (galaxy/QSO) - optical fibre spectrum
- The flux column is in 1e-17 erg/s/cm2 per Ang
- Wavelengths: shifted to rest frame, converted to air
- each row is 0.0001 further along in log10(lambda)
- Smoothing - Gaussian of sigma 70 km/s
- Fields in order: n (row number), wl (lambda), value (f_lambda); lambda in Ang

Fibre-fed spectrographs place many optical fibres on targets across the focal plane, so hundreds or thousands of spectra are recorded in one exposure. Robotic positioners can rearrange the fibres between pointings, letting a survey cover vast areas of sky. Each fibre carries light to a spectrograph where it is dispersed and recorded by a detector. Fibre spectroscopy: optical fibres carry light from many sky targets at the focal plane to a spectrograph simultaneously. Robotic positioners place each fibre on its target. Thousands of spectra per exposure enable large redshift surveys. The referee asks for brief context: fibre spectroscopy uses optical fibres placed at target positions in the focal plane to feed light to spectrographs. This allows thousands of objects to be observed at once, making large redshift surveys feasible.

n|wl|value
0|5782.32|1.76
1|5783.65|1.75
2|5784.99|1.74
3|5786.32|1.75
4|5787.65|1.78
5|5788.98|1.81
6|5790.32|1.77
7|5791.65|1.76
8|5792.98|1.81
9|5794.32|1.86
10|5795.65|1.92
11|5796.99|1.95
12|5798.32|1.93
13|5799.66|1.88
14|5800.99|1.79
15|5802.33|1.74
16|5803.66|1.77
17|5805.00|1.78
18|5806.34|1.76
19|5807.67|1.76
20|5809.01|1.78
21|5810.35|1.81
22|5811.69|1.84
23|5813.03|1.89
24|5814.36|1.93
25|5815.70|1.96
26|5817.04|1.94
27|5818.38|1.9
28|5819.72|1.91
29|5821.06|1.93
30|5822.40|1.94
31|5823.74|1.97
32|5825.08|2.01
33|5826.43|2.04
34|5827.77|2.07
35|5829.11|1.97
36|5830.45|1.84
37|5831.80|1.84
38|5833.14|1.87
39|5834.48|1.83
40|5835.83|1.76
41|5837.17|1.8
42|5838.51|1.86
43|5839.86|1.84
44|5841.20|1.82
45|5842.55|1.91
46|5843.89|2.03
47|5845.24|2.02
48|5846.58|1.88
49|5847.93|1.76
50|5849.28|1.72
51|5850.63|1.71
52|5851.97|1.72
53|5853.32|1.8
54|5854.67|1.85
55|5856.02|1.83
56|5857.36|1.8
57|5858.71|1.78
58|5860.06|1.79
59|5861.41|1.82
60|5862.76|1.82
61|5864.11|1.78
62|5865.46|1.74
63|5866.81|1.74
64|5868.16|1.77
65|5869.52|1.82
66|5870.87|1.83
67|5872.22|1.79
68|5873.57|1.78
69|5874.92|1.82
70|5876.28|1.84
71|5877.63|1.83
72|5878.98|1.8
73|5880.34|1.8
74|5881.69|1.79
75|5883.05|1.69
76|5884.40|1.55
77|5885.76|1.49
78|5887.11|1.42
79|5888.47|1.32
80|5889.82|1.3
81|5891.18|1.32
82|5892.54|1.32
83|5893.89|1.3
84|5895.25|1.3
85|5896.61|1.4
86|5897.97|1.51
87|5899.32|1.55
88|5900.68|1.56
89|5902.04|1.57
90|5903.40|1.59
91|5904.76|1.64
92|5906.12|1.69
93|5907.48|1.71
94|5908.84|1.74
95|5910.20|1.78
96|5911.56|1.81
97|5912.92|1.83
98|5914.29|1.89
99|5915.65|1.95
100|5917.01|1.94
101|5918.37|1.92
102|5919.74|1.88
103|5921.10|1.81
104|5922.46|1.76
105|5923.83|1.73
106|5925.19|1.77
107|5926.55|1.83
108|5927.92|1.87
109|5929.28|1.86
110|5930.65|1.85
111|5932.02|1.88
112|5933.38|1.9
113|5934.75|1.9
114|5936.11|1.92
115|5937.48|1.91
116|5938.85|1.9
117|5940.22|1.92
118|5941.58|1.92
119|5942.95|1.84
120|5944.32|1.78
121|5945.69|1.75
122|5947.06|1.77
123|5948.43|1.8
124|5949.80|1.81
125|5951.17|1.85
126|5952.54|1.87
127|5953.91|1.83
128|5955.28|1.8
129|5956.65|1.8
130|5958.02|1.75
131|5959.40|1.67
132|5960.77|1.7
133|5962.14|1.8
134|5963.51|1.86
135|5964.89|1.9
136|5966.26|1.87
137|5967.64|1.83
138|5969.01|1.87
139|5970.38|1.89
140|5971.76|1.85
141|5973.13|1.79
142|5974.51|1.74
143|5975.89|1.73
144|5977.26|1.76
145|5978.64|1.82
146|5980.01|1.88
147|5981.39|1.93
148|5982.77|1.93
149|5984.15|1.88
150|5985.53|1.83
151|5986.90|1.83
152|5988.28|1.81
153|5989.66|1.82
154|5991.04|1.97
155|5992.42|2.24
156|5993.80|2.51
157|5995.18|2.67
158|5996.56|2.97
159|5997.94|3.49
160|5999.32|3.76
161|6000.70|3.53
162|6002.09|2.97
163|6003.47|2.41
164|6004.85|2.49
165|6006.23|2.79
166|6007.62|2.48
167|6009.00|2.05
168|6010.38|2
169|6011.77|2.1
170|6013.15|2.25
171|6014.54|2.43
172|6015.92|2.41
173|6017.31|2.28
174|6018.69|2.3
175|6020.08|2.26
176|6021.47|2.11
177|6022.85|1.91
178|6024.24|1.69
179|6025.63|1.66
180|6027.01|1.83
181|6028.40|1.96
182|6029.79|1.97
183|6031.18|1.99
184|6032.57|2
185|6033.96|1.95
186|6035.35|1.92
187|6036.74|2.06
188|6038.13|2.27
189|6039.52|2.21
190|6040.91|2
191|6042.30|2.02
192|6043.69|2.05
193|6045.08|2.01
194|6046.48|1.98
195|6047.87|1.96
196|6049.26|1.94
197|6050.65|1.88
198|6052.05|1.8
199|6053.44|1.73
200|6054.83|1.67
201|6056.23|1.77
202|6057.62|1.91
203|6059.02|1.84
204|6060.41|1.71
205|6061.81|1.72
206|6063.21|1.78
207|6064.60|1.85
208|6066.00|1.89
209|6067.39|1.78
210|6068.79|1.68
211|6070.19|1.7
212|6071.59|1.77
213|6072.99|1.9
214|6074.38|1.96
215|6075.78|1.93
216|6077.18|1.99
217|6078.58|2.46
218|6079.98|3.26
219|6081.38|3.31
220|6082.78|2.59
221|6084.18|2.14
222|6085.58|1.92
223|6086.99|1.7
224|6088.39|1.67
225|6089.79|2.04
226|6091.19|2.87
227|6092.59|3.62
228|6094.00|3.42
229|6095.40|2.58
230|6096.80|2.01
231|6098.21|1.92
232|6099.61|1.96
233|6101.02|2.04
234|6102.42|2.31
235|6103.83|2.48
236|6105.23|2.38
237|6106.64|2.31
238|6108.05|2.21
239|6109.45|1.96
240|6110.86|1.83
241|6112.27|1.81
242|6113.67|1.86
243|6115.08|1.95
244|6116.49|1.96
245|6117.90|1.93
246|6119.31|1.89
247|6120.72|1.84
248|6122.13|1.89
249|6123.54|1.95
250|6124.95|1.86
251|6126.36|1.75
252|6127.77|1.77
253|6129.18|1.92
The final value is 484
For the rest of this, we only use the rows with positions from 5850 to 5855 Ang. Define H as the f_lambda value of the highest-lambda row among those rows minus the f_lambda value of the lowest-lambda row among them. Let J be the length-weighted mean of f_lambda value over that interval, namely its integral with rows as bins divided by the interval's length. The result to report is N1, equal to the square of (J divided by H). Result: 159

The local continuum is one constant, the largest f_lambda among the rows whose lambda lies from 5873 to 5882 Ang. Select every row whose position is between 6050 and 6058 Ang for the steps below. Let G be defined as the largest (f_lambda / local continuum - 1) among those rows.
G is 0.04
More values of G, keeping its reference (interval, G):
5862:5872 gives -0.01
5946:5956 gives 0.02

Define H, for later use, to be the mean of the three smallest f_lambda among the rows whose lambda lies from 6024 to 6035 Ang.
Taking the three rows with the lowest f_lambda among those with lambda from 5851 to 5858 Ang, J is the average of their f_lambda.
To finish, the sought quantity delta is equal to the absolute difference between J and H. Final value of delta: 0.05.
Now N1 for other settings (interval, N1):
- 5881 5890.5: 9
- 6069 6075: 49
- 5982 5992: 2203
